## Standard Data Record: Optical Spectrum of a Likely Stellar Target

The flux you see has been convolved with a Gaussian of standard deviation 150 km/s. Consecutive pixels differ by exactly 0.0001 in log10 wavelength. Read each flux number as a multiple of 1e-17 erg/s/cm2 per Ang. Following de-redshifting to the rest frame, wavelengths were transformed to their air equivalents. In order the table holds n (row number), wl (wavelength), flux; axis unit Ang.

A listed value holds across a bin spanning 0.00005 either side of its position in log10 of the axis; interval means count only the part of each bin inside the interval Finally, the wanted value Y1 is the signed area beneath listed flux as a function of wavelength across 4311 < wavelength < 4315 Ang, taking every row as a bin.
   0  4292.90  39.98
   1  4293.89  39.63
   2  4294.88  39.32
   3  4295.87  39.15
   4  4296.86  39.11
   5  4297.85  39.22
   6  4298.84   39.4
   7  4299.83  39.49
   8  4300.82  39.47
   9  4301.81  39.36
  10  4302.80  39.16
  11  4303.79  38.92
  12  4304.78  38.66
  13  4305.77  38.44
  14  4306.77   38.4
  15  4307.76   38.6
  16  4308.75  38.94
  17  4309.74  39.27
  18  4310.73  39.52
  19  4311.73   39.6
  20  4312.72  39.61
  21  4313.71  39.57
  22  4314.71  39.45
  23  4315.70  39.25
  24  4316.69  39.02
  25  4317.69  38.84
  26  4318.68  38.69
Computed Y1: 158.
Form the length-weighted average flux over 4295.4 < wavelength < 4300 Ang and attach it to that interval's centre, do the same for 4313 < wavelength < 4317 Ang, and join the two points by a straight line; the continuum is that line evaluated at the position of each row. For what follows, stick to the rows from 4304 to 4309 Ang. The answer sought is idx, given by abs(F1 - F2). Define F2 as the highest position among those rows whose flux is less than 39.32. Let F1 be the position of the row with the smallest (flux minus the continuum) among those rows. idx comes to 2.0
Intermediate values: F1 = 4306.77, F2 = 4308.75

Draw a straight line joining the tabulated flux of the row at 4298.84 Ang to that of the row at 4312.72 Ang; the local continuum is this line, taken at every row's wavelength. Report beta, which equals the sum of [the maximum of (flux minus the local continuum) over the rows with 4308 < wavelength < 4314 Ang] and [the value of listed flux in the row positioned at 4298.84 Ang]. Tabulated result 39.4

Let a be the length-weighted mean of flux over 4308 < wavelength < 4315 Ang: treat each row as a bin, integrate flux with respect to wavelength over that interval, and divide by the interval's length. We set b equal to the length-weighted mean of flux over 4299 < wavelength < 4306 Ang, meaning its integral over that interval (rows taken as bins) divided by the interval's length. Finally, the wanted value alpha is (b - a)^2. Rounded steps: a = 39.4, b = 39.1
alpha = 0.062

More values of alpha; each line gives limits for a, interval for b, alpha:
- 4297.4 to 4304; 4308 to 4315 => 0.005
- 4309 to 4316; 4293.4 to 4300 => 0.024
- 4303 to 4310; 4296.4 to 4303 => 0.330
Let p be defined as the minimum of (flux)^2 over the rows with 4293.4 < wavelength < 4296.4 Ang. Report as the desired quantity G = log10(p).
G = 3.19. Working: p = 1533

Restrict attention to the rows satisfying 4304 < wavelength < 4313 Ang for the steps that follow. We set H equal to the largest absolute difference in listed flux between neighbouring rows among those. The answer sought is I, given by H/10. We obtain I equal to 0.034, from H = 0.340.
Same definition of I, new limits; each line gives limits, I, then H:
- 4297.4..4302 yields 0.018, 0.180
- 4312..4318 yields 0.023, 0.230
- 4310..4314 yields 0.008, 0.080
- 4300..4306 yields 0.026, 0.260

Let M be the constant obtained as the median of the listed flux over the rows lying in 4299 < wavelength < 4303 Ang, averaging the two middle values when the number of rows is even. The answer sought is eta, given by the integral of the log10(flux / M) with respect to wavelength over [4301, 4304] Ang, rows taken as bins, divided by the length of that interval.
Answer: -0.002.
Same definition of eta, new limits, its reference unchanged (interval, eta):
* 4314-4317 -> -0.002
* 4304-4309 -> -0.009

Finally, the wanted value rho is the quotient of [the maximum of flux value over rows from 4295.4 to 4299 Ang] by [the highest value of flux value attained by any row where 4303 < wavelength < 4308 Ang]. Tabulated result 1.012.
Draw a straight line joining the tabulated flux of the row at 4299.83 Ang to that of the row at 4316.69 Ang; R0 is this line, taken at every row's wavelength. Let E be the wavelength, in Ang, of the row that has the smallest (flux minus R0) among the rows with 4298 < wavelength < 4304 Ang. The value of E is 4303.79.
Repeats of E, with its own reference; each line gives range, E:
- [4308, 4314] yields 4308.75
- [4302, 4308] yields 4306.77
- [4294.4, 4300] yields 4296.86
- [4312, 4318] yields 4317.69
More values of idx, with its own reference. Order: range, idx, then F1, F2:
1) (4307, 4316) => 7.9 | 4307.76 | 4315.70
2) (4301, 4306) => 0.0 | 4305.77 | 4305.77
